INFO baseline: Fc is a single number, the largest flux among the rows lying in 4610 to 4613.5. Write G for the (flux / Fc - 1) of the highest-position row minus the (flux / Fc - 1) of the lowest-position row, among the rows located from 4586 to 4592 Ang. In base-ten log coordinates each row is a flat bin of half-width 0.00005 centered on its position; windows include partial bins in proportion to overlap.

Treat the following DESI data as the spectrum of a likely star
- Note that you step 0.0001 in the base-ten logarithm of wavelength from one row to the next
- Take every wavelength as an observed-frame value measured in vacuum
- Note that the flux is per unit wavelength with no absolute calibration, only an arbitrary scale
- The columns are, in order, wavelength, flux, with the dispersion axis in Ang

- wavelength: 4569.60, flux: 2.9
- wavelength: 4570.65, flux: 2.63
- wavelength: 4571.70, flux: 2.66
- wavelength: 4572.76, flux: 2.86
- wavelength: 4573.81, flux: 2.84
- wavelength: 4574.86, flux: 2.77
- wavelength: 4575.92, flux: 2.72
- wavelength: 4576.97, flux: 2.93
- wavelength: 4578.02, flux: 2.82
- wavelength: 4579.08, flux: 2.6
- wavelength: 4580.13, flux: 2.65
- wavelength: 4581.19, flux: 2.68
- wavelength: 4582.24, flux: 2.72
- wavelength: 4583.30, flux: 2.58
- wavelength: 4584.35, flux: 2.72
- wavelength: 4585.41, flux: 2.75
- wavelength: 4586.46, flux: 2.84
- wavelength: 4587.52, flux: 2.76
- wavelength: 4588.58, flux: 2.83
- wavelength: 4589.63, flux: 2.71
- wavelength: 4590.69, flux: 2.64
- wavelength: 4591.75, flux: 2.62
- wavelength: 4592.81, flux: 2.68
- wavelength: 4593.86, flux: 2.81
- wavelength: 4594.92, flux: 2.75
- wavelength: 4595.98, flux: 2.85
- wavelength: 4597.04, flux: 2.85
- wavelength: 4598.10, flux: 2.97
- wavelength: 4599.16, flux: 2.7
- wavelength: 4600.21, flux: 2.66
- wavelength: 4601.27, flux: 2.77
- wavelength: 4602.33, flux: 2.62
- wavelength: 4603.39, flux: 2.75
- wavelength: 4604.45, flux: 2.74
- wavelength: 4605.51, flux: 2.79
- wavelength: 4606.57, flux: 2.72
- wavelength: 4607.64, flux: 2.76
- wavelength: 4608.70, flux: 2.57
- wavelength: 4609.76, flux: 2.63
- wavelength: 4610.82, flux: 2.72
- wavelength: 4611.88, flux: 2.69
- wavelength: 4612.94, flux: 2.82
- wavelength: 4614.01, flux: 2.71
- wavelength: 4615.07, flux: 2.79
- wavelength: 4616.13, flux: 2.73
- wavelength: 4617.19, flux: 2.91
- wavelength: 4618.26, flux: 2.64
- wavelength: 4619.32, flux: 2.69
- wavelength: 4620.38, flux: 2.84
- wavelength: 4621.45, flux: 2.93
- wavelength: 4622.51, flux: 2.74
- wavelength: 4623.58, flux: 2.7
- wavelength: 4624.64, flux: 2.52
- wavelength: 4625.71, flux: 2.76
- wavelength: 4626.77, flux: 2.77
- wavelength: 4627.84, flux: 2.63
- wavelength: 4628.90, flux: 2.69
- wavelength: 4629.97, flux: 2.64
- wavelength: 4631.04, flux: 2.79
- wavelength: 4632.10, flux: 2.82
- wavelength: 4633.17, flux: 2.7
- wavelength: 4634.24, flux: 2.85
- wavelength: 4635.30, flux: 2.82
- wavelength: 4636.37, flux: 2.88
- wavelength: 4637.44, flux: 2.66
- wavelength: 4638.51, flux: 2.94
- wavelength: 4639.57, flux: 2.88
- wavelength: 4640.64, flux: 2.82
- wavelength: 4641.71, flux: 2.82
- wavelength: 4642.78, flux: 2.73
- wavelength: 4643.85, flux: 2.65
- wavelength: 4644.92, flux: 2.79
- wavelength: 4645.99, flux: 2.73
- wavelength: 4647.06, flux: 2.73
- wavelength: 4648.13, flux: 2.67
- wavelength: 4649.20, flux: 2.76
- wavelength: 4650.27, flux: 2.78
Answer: -0.08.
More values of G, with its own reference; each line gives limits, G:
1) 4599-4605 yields 0.01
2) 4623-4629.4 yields 0.00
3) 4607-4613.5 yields 0.02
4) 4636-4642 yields -0.02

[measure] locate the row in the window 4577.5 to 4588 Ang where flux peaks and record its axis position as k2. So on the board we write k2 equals 4586.46 Ang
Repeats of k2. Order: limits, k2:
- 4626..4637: 4636.37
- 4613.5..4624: 4621.45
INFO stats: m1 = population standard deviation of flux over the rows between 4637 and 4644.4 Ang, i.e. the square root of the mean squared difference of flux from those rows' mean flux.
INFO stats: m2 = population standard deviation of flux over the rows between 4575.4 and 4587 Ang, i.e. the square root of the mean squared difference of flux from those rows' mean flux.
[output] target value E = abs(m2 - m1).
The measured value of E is 0.002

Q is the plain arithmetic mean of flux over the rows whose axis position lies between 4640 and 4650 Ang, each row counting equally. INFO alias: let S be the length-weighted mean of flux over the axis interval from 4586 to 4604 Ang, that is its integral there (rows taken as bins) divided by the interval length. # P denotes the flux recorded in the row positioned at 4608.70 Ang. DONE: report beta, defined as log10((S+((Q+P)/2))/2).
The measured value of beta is 0.432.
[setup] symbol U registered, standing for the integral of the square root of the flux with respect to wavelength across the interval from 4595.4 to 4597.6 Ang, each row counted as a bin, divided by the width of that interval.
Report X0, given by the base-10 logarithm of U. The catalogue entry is 0.226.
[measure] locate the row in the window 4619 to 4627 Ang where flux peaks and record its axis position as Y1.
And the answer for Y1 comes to 4621.45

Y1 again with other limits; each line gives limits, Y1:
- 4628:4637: 4636.37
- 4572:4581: 4576.97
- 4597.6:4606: 4598.10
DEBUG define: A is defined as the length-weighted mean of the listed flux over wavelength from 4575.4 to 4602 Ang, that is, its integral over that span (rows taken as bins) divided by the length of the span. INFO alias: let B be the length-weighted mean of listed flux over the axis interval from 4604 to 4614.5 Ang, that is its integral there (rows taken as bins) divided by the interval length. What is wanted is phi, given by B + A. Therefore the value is 5.46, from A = 2.74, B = 2.71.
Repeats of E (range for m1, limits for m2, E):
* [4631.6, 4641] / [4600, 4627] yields 0.008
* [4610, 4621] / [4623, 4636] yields 0.013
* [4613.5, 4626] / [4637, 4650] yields 0.023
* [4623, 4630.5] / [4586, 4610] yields 0.013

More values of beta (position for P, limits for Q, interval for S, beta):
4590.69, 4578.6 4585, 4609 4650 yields 0.431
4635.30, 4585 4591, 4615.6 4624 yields 0.444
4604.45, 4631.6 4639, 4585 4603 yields 0.442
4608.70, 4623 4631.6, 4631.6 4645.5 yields 0.433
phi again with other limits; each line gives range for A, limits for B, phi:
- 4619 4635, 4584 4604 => 5.49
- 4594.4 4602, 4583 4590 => 5.54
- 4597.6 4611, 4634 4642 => 5.56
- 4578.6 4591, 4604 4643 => 5.46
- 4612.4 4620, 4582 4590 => 5.50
